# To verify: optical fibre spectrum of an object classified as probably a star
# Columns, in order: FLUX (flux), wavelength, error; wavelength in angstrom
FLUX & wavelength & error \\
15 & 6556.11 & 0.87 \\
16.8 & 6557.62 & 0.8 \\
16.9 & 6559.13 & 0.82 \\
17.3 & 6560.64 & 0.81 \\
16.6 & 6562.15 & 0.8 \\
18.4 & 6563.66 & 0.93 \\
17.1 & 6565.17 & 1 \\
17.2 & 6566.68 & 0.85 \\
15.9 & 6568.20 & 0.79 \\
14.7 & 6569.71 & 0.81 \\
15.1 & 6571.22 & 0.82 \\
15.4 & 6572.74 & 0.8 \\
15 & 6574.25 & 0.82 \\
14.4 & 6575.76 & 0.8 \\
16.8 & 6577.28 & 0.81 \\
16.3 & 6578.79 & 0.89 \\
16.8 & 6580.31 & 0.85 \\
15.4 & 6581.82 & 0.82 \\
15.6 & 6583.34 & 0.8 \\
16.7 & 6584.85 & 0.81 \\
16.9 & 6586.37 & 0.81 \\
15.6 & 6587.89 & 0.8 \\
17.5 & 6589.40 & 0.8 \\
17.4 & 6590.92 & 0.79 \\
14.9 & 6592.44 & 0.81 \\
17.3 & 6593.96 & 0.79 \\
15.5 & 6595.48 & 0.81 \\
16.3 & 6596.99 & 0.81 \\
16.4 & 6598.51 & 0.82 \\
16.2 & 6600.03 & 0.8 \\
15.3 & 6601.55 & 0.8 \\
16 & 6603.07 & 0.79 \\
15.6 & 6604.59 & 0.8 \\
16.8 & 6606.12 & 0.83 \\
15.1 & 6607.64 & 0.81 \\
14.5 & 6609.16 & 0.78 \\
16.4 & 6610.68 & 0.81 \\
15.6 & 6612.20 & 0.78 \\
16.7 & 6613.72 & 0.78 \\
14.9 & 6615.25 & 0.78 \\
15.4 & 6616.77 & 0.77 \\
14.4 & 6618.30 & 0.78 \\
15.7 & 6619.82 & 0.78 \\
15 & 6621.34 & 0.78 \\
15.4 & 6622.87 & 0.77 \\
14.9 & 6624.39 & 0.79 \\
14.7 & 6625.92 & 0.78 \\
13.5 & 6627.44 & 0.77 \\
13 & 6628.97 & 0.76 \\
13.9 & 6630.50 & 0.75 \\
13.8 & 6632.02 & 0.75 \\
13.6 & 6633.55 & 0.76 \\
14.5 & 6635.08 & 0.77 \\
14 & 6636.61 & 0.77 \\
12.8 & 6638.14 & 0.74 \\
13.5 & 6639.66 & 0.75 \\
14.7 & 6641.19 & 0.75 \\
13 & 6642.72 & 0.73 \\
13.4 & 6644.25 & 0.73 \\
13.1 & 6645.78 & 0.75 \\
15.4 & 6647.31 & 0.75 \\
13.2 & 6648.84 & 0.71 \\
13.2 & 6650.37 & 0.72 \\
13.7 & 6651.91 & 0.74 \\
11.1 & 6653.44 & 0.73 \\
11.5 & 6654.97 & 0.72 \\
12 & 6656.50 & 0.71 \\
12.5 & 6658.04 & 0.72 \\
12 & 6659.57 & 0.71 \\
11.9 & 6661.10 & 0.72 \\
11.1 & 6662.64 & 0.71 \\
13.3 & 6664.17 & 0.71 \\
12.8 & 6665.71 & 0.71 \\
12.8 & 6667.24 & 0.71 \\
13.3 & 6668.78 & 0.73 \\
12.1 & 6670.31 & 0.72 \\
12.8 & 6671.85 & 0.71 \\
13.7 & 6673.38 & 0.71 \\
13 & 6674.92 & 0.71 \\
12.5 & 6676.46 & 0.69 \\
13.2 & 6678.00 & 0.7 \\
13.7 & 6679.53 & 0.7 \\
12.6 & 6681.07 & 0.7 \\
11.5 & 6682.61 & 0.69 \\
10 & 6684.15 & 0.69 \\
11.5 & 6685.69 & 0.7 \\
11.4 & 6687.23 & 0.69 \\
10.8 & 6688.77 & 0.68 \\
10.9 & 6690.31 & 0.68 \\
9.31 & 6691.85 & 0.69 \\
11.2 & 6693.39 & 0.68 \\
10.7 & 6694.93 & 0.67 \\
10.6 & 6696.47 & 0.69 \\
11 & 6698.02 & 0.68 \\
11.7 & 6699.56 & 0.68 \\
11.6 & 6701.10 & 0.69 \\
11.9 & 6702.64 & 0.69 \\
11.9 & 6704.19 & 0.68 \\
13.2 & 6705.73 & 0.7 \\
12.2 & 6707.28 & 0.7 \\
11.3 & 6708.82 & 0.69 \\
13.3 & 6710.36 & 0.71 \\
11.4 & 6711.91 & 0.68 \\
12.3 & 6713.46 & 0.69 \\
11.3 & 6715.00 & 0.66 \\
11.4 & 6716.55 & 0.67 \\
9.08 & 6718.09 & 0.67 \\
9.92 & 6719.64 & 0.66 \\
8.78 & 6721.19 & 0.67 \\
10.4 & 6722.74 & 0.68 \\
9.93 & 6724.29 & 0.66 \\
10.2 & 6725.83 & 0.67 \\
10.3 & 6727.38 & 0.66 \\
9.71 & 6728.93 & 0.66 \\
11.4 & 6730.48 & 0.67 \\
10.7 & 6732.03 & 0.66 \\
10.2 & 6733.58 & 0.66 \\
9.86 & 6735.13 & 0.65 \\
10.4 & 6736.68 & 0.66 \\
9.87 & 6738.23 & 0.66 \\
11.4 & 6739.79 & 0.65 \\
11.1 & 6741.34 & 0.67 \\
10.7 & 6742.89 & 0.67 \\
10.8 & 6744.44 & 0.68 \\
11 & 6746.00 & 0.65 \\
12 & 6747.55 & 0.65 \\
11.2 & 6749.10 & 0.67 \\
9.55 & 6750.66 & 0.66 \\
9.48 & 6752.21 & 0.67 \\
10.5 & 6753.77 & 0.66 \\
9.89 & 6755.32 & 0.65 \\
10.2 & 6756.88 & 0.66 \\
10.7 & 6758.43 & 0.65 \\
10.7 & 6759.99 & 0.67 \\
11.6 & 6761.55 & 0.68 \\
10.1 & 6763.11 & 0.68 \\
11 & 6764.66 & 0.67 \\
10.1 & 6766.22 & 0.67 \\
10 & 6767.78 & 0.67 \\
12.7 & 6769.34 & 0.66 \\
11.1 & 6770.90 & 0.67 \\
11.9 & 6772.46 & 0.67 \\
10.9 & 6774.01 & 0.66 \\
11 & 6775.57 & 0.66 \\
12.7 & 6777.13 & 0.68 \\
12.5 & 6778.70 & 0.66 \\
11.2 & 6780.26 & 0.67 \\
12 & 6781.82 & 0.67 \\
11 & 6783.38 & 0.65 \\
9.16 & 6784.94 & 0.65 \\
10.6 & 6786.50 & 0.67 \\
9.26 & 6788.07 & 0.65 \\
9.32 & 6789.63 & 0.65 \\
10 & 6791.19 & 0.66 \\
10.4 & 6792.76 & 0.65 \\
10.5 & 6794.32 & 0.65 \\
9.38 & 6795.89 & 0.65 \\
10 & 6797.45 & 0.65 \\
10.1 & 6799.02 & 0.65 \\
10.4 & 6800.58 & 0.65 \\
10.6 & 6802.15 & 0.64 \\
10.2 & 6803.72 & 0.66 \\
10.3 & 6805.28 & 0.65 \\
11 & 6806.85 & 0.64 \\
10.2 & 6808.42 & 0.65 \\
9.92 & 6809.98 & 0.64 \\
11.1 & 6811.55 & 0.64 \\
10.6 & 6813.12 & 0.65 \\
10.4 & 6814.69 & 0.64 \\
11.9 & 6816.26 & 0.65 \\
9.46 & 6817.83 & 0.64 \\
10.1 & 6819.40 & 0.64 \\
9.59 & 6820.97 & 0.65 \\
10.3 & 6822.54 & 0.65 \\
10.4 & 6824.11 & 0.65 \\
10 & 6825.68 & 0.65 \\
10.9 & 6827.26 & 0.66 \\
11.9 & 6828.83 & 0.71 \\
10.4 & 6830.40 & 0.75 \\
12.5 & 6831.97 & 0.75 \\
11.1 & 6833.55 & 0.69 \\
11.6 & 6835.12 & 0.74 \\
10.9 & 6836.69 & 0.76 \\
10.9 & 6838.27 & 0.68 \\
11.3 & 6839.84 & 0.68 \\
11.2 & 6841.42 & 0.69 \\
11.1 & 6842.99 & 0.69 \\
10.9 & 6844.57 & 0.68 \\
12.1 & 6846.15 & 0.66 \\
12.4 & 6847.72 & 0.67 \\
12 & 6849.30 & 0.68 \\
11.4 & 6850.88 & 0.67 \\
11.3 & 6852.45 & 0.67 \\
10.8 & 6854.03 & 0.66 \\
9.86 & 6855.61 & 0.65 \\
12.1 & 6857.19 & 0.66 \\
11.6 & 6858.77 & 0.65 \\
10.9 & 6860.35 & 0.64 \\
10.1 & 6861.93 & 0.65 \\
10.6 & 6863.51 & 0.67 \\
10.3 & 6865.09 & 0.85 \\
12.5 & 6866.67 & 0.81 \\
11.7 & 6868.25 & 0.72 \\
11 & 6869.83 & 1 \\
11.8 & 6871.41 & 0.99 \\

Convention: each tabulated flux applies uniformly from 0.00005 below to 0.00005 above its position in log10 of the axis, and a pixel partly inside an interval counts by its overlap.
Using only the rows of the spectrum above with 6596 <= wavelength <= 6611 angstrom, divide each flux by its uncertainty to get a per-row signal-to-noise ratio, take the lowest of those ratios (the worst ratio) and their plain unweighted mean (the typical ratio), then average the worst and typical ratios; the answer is 19.1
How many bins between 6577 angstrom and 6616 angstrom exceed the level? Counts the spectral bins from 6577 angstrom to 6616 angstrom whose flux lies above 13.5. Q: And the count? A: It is 26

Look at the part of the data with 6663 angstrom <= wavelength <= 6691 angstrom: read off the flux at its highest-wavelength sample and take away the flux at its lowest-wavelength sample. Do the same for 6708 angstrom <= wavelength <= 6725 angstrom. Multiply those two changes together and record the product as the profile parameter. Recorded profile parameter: 3.3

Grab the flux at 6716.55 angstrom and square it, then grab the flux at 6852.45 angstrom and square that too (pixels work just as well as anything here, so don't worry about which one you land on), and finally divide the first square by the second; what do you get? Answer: 1.0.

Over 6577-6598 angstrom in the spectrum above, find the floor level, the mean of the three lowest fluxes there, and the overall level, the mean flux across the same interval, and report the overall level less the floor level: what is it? 1.1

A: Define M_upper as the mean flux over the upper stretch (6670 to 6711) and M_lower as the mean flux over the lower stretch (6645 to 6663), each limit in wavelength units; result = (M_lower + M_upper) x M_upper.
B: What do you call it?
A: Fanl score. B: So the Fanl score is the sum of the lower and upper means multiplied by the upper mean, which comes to 289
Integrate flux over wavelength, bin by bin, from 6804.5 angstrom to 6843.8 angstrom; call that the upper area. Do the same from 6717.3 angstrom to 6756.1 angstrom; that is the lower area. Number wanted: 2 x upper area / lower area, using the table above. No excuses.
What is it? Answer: 2.11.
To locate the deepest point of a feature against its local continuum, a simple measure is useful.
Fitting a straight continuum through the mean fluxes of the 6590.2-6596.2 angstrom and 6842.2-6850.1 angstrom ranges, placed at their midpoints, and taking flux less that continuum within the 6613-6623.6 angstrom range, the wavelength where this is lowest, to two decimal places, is 6618.30 angstrom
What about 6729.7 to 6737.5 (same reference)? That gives 6735.13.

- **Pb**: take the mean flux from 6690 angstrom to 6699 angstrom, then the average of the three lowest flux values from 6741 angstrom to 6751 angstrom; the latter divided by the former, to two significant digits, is 0.97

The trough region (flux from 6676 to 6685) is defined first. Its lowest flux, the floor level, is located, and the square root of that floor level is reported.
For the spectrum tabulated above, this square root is 3.16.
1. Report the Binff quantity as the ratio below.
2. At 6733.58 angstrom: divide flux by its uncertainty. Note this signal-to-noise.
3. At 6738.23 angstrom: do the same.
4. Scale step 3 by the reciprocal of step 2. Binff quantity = 0.97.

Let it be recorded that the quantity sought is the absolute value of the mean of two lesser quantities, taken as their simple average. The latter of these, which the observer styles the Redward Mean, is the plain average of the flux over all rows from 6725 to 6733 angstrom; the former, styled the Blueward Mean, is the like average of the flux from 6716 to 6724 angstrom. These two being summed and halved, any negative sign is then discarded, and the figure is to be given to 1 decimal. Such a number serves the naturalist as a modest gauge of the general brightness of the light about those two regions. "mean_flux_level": 10.2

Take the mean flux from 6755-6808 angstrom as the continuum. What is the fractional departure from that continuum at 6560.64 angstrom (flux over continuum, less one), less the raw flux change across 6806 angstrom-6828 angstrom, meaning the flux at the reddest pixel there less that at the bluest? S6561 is 0.7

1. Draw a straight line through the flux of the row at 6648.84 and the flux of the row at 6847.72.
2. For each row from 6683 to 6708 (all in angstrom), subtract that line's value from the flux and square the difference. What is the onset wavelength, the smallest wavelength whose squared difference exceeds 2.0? 6684.15 angstrom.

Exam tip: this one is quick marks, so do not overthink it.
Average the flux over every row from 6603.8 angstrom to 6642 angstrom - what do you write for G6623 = 14.7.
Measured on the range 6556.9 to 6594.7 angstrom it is 16.3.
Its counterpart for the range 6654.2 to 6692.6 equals 12.1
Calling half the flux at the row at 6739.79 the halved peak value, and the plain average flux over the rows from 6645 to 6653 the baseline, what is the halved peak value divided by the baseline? 0.42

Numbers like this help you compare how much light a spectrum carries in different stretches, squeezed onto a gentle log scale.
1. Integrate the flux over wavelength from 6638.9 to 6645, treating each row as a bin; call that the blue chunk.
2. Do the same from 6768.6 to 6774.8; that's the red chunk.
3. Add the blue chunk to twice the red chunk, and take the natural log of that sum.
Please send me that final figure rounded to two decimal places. 5.43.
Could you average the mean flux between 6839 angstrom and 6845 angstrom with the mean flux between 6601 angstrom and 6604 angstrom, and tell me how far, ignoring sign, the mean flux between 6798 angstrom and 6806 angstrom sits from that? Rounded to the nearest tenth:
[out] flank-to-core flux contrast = 3.1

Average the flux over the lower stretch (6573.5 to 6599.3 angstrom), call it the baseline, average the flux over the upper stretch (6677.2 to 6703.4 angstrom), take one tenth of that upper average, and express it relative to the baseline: 0.070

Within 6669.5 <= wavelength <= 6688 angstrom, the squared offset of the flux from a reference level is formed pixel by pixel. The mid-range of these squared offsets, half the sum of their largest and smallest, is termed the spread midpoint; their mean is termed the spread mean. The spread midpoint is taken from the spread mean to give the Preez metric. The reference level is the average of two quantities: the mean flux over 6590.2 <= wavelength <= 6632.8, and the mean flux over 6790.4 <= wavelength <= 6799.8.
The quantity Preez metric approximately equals -2.5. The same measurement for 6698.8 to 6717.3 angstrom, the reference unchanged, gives -0.1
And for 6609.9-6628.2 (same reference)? -1.3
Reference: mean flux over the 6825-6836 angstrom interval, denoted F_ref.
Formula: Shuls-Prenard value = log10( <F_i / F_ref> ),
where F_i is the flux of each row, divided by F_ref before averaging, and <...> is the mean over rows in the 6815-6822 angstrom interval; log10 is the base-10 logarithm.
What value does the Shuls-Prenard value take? -0.038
